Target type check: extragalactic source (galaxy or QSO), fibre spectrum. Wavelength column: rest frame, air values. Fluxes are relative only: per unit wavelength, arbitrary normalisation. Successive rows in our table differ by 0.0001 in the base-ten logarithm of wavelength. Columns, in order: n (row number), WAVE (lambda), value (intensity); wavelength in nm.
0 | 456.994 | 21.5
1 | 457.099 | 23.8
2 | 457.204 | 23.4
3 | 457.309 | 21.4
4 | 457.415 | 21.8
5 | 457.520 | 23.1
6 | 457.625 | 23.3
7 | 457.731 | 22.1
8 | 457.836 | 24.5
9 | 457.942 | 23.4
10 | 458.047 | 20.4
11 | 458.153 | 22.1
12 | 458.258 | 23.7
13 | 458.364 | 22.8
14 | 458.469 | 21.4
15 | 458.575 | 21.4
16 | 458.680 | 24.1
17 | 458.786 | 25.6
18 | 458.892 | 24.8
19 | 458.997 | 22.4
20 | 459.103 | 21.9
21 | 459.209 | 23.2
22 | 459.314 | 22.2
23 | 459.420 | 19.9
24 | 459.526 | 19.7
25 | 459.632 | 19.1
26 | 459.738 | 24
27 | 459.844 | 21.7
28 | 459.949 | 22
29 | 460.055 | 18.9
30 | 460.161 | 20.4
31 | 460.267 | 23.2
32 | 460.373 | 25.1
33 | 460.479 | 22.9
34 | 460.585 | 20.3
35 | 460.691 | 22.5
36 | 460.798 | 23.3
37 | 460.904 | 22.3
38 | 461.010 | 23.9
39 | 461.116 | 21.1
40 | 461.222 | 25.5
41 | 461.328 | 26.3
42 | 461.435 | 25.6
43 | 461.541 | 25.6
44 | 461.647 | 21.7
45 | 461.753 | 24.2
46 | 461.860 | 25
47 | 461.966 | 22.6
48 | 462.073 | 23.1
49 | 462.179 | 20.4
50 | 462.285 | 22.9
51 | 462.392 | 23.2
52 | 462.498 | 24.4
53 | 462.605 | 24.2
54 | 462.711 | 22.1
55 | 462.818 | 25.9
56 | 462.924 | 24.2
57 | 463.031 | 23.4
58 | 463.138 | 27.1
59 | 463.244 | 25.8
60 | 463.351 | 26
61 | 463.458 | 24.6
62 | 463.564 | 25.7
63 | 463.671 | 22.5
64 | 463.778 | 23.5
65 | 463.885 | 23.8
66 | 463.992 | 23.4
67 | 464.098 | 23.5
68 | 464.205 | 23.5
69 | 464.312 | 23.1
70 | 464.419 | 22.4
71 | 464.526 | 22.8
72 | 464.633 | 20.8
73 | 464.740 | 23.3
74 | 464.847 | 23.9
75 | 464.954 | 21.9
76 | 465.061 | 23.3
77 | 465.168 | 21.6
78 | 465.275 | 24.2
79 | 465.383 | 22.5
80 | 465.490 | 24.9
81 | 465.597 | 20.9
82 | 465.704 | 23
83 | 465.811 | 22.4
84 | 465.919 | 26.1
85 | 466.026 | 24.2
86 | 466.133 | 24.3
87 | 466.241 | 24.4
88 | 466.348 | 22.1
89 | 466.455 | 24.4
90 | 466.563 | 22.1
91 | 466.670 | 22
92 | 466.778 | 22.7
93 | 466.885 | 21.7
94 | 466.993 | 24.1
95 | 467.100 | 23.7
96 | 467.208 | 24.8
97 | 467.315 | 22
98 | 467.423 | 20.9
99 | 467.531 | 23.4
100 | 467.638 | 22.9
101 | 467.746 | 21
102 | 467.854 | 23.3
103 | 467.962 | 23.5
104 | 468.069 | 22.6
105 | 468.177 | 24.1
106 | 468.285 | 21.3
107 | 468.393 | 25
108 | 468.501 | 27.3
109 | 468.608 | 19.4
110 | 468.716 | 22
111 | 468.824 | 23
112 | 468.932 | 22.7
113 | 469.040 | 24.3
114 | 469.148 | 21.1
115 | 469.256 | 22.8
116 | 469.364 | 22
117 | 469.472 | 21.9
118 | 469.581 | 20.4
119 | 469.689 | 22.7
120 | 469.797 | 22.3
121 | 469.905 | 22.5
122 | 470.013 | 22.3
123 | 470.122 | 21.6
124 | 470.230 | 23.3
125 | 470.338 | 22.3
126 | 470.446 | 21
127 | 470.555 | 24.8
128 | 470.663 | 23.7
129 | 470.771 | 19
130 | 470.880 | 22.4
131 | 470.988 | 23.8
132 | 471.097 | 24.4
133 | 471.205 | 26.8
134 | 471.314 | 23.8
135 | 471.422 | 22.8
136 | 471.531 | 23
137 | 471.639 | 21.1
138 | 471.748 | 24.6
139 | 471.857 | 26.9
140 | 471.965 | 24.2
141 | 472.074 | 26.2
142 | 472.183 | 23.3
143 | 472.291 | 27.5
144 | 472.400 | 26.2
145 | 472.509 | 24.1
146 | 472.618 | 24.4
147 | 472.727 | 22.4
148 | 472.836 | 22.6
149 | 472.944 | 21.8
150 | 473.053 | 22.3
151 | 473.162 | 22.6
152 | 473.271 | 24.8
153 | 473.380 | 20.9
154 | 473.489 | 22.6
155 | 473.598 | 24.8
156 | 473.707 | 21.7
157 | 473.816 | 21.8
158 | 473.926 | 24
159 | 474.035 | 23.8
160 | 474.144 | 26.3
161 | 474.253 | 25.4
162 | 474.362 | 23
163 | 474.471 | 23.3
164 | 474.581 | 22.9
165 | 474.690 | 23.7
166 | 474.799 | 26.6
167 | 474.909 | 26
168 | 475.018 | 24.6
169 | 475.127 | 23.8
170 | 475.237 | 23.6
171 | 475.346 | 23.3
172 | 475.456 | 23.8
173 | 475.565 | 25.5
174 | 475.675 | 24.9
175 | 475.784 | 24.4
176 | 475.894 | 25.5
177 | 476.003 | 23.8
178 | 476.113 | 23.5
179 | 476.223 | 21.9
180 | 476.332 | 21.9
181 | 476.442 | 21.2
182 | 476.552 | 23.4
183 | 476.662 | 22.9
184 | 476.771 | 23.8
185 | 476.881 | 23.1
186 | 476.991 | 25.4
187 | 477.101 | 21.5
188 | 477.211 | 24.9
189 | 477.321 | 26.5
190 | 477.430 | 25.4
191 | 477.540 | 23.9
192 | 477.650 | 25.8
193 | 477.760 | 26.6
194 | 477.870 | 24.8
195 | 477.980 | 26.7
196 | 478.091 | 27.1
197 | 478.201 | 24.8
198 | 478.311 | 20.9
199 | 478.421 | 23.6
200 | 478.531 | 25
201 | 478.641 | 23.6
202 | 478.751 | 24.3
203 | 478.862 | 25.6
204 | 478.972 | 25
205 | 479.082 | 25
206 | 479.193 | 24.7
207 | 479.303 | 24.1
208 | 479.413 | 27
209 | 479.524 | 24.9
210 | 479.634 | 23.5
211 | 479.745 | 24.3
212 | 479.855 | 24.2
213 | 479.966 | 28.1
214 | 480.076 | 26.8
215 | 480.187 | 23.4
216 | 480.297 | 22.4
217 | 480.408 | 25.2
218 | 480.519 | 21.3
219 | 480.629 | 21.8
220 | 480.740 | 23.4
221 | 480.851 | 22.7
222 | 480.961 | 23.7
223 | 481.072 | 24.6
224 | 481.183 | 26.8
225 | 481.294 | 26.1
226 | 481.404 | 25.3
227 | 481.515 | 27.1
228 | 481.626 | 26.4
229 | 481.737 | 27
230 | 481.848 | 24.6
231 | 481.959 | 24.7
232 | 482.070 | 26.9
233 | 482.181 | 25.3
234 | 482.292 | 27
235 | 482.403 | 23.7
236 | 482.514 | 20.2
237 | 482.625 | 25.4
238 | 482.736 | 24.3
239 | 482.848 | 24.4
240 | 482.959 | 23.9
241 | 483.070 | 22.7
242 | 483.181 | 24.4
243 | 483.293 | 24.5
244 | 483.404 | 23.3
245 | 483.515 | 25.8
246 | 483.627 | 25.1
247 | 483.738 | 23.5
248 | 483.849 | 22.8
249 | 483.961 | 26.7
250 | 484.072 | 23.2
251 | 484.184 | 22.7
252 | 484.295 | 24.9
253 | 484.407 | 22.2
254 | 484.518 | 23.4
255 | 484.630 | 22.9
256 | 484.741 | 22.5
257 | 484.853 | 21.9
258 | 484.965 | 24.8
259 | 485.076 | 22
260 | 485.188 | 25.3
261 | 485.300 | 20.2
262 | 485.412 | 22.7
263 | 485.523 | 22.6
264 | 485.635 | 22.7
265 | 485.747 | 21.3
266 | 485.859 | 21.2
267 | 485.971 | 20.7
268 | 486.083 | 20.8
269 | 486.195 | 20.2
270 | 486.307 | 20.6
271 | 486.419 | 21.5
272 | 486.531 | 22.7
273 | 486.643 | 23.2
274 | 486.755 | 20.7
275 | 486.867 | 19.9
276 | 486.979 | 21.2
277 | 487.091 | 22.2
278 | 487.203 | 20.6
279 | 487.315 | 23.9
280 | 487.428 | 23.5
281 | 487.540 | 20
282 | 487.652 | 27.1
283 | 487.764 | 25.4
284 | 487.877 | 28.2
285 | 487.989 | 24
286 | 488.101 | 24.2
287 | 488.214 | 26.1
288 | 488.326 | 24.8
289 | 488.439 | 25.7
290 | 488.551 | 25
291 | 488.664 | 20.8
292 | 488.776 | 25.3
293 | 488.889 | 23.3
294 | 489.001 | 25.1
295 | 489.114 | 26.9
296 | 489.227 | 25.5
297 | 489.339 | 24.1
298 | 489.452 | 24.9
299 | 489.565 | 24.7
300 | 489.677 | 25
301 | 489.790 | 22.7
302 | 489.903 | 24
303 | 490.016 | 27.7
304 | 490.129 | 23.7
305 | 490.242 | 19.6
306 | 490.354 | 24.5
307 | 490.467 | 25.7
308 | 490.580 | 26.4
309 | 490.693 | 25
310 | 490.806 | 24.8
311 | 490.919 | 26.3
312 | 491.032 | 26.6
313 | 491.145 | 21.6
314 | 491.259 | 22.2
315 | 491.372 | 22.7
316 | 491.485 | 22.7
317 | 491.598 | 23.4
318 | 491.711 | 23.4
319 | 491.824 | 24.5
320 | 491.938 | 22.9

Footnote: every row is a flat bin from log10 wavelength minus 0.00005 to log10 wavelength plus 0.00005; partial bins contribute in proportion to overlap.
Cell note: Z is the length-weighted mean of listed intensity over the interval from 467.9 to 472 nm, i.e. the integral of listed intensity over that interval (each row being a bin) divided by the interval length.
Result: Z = 23.0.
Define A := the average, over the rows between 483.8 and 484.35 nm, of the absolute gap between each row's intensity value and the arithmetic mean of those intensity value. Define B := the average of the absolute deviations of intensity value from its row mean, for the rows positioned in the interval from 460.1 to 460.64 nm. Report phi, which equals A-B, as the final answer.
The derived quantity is -0.2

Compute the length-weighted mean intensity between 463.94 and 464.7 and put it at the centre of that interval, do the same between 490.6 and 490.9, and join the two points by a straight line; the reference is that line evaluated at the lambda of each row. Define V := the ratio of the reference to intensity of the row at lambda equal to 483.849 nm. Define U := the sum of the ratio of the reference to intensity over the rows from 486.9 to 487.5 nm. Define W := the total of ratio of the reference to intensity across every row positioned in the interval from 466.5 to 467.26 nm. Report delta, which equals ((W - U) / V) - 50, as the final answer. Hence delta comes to -49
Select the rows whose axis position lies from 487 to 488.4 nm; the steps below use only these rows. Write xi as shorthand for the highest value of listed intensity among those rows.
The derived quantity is 28.2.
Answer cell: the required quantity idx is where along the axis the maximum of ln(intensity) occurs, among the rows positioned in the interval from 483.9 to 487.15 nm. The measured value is 483.961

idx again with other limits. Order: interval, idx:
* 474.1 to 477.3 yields 474.799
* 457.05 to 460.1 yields 458.786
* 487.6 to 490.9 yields 487.877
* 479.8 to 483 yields 479.966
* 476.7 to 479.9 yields 478.091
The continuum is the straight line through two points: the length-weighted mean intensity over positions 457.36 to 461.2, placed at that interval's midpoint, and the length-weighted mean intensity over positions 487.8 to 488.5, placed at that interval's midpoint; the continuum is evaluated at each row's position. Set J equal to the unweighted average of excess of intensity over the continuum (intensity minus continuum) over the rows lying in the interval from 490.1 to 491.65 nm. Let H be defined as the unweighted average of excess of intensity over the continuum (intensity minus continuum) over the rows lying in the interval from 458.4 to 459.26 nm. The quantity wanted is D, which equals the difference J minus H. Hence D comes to -2.61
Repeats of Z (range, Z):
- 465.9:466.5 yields 24.2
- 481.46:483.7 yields 24.8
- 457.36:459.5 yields 22.7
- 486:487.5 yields 21.6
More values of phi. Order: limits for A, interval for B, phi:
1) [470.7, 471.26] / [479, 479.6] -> 1.3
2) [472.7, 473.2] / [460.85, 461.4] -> -1.5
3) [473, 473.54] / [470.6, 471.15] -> -0.7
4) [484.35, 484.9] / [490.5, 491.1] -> -0.3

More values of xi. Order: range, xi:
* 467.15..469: 27.3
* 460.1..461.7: 26.3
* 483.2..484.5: 26.7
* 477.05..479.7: 27.1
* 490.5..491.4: 26.6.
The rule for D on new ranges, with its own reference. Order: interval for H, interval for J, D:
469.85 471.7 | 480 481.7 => 0.52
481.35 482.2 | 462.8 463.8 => 0.95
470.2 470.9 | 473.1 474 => 0.22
